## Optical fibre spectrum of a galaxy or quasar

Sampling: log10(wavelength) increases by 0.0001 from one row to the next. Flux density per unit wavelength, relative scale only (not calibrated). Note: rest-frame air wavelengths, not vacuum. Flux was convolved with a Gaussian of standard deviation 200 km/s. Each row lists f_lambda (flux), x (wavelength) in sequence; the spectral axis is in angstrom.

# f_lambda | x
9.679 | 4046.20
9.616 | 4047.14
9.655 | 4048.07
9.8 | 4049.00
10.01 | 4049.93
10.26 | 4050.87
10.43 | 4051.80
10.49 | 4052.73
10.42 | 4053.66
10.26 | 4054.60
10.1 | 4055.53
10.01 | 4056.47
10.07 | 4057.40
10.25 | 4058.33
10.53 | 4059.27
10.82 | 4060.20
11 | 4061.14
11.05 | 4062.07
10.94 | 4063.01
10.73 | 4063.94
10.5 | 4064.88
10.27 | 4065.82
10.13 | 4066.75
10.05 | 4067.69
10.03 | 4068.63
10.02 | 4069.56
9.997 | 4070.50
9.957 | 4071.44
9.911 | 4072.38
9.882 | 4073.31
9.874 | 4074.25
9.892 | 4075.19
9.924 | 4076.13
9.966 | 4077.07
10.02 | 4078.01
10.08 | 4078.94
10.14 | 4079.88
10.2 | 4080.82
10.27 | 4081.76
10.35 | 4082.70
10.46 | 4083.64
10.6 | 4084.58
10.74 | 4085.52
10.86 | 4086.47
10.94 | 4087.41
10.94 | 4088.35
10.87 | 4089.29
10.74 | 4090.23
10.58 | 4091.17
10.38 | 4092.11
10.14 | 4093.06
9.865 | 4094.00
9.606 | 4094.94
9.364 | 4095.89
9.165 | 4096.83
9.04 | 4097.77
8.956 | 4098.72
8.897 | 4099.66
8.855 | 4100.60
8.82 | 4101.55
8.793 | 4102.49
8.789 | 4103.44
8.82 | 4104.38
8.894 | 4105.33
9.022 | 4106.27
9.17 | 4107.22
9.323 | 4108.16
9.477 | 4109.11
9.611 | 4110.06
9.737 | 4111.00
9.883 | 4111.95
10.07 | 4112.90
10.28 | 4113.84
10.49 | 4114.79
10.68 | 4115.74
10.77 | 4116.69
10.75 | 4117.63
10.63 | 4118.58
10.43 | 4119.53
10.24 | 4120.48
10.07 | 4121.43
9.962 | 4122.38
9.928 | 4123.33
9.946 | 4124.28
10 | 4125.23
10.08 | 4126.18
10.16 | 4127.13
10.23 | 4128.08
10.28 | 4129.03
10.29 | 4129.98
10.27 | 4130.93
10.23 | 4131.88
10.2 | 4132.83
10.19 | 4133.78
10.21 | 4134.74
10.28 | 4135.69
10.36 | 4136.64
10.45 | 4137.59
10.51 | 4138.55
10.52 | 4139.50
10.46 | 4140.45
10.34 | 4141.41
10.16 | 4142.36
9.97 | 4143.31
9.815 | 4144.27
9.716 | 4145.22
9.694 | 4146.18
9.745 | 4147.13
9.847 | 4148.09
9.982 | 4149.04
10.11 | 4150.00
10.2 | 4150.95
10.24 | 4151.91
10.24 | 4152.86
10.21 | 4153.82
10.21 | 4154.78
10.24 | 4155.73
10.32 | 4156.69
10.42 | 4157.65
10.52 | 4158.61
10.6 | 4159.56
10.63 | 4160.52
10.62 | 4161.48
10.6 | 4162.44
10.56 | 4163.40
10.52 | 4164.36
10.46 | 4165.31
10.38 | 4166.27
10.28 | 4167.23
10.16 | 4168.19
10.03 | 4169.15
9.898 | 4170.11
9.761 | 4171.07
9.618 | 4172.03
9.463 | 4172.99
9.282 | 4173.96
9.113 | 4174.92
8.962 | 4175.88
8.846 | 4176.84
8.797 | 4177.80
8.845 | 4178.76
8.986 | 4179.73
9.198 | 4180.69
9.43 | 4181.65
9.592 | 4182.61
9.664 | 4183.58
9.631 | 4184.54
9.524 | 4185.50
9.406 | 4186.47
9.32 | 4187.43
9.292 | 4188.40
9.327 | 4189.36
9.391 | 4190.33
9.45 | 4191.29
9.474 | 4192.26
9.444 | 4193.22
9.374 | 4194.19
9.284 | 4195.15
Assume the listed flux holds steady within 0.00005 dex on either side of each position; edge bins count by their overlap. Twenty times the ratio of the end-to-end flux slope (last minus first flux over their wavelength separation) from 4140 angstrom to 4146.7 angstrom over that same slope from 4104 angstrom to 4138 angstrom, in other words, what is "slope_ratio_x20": -54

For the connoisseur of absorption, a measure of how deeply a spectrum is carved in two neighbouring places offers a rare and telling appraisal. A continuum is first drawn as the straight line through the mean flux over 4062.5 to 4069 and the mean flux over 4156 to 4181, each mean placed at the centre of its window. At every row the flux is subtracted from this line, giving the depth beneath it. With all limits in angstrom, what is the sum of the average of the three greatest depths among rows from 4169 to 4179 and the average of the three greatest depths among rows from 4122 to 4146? 1.22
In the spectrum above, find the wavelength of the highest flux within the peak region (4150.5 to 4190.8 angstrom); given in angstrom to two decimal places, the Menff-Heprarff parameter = 4160.52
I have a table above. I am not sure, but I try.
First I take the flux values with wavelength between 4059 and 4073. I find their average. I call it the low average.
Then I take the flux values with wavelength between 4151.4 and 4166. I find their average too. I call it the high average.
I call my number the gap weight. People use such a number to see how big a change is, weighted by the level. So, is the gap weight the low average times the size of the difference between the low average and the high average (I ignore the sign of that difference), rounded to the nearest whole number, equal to 0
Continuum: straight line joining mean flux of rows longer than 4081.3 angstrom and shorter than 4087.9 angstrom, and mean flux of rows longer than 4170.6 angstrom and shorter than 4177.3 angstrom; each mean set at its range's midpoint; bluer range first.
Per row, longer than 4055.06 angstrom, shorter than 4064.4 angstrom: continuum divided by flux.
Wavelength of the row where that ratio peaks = 4056.47 angstrom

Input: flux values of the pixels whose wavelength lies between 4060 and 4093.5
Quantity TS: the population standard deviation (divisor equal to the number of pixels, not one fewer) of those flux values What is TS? 0.4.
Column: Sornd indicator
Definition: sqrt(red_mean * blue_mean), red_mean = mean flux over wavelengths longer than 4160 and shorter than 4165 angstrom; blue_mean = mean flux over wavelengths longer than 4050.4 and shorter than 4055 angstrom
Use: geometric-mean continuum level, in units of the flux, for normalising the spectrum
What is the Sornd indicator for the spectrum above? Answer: 10.5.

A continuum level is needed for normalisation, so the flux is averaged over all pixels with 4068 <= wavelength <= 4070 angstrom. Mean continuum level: 10.0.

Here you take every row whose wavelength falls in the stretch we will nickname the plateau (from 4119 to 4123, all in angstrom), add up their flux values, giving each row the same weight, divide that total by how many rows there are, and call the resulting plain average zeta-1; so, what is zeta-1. 10.2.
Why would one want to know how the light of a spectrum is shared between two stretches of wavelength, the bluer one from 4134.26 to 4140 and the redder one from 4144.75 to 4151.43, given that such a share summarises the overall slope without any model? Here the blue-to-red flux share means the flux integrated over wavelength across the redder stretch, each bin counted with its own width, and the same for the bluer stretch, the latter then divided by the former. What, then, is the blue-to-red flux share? 0.9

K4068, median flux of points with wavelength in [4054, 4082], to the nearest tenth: 10.1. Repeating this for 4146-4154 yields 10.1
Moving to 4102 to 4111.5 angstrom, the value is 9.1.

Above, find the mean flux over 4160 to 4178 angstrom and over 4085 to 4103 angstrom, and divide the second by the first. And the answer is 1.00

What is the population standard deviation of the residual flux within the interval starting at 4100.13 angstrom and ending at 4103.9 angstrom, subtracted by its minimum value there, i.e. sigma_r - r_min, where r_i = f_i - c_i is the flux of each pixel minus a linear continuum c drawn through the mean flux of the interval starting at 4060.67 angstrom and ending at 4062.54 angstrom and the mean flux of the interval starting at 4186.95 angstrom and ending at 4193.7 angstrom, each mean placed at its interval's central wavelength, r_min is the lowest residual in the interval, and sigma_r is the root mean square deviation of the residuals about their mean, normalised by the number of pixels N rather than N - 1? 1.73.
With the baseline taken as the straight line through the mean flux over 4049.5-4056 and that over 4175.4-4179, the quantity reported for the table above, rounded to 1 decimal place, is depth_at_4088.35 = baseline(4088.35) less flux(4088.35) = -1.1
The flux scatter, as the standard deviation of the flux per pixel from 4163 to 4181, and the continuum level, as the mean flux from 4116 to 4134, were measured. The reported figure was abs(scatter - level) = 9.6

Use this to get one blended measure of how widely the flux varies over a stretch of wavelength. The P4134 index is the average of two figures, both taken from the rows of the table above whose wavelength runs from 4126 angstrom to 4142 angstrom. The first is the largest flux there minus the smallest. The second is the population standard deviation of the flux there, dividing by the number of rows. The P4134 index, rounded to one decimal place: 0.3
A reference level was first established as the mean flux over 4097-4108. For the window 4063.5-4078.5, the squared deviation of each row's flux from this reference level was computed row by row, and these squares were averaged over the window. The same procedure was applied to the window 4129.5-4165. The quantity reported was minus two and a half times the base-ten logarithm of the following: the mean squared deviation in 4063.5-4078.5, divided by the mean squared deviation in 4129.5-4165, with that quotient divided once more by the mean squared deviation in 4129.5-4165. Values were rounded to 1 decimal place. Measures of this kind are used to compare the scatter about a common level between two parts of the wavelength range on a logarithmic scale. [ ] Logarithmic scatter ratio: 1.0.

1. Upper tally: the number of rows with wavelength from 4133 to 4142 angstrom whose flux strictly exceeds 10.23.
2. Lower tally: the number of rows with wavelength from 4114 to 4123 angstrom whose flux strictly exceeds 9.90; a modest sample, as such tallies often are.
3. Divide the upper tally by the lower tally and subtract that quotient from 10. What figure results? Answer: 9.2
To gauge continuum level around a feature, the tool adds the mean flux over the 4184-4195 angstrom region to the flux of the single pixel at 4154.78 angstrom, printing 19.6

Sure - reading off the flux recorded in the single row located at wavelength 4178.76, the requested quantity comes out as 8.845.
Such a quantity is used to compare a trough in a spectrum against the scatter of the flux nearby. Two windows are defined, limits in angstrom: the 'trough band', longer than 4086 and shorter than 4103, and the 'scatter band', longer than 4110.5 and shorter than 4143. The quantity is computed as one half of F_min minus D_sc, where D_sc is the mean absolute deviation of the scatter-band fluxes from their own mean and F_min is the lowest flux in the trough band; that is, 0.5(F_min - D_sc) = 4.30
